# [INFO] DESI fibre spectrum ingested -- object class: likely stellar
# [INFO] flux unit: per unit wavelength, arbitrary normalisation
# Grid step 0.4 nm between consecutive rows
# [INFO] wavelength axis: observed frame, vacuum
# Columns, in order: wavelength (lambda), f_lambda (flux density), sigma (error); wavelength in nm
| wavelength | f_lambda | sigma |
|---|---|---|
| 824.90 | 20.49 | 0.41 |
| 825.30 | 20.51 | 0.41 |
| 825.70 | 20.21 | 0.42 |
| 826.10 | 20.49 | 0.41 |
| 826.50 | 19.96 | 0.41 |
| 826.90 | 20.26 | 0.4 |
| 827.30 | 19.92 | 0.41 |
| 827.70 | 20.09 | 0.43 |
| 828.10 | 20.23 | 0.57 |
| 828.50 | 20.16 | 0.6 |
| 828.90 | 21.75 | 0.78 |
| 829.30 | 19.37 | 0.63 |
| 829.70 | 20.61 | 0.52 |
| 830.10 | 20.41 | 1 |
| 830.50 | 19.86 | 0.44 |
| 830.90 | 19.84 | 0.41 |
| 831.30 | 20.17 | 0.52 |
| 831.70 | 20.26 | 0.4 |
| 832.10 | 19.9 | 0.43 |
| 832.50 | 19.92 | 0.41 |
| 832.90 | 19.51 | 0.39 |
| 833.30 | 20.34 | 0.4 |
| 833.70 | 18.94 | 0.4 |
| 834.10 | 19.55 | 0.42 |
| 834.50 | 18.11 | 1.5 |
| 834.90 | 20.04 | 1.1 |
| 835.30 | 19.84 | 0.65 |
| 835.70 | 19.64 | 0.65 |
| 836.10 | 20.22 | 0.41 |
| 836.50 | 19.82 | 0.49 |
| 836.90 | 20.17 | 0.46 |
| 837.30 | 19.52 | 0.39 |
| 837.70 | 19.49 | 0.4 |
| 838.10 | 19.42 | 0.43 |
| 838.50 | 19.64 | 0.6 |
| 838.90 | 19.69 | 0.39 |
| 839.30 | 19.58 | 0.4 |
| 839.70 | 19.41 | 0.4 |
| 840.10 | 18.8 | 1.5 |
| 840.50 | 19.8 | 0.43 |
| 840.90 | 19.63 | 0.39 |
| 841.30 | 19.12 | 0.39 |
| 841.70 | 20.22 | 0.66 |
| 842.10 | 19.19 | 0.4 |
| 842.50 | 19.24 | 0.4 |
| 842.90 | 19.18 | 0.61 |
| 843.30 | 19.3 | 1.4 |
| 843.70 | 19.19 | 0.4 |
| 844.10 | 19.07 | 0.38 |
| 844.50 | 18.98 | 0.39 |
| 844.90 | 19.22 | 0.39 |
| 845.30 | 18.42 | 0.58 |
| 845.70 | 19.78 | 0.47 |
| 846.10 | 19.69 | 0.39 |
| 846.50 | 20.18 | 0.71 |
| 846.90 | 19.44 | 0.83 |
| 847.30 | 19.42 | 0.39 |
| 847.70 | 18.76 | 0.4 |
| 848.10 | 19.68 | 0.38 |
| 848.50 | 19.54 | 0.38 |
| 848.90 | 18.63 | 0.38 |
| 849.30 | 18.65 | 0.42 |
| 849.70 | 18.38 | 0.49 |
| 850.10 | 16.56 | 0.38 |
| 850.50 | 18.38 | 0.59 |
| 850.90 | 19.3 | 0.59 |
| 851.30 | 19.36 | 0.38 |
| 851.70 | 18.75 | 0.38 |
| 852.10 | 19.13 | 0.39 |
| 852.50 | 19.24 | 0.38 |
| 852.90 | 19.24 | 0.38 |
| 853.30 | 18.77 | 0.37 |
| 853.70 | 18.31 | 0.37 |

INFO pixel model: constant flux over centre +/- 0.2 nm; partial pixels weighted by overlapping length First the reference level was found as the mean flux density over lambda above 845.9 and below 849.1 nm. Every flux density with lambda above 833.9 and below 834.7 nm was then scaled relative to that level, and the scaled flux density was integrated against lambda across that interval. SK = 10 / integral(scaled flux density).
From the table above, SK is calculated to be 13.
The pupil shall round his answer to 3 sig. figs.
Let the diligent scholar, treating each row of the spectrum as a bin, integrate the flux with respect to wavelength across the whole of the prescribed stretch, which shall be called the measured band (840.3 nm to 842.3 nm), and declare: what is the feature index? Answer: 39.2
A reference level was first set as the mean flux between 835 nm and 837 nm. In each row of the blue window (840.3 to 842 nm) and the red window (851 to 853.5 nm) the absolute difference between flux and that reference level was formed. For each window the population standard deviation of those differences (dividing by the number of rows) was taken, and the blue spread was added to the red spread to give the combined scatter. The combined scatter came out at 0.49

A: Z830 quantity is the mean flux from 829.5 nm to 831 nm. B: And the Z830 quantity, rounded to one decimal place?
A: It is 20.2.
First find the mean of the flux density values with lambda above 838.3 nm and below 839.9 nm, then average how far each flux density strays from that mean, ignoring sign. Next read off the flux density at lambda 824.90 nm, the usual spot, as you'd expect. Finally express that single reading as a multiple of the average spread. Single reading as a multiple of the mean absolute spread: 241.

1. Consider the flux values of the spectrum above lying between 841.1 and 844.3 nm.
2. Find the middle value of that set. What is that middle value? 19.2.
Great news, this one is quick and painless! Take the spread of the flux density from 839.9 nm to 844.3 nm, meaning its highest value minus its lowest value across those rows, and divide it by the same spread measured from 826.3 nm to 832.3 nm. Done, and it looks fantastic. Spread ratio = 0.60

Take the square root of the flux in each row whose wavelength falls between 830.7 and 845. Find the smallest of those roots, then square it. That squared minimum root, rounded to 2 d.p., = 18.11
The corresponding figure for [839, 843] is 18.80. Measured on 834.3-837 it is 18.11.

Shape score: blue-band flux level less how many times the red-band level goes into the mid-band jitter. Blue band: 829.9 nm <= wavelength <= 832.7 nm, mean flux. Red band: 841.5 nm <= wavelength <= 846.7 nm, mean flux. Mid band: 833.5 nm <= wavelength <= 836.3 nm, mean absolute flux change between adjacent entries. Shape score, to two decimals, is 20.01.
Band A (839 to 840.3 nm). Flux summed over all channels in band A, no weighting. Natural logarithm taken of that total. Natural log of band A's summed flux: 4.06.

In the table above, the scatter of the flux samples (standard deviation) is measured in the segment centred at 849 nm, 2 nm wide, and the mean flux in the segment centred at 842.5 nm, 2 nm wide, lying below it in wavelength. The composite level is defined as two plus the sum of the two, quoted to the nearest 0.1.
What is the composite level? 22.0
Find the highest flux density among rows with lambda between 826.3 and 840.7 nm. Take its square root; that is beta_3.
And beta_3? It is 4.66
